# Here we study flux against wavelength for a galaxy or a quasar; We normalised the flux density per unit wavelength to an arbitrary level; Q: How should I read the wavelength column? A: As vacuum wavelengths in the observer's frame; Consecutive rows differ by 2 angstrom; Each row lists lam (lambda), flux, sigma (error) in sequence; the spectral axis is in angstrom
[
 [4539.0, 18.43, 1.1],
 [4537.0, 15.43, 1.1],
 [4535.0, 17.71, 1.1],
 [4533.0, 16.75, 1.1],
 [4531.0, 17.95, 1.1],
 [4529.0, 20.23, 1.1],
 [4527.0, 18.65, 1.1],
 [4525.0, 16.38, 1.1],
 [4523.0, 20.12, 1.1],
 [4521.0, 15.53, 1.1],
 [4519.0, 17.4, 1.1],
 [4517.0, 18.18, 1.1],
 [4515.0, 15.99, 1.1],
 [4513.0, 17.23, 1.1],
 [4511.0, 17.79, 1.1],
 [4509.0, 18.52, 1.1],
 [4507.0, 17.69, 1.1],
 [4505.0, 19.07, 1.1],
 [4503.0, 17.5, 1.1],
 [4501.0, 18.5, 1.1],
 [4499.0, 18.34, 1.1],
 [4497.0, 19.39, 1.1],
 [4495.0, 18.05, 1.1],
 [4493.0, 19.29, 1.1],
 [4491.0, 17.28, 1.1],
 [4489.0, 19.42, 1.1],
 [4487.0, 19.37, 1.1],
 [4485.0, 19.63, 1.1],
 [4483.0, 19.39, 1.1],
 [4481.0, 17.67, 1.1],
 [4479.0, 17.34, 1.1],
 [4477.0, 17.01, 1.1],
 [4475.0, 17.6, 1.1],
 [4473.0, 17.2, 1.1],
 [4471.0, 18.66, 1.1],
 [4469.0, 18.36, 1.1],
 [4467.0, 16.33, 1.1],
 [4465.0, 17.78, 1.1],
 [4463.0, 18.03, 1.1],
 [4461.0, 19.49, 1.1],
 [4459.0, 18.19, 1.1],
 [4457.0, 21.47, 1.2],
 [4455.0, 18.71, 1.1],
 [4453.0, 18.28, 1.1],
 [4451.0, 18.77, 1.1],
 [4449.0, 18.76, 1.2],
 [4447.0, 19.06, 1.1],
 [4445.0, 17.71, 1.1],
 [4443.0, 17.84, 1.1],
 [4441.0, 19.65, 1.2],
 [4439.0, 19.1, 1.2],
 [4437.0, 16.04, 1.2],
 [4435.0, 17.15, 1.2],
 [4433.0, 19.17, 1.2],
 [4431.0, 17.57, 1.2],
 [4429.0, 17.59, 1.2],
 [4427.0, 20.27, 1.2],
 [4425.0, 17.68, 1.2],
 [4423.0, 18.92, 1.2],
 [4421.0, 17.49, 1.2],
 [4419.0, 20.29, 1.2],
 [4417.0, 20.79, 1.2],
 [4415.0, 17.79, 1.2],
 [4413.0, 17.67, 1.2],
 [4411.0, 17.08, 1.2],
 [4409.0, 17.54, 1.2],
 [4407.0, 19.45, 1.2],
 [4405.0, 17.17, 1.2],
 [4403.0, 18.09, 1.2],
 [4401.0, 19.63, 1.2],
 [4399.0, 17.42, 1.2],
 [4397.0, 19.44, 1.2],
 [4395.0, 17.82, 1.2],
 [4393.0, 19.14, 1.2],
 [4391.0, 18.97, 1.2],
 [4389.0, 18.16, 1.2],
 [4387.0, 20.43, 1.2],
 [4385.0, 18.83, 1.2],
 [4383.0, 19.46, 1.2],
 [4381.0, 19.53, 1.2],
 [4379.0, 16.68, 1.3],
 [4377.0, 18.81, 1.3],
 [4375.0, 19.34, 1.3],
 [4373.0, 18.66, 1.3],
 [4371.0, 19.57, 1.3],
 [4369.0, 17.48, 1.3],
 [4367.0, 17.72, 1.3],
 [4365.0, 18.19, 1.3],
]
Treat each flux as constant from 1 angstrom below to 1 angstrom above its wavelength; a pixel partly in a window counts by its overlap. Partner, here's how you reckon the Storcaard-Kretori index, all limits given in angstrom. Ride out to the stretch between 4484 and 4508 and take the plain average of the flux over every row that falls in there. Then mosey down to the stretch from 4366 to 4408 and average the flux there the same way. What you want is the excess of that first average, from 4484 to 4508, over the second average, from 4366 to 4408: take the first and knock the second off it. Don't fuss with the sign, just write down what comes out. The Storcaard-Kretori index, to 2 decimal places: -0.03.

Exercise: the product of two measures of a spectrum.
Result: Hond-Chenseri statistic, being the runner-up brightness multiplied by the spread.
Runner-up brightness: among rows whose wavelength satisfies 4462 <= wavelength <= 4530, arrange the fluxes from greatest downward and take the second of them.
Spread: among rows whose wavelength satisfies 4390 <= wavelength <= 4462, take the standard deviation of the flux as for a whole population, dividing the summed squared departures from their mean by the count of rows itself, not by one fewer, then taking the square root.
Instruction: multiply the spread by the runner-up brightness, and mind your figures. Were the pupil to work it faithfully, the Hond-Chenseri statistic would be 23.2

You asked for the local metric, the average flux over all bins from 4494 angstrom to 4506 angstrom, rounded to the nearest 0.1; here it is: 18.5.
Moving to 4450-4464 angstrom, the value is 19.0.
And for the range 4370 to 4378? 19.1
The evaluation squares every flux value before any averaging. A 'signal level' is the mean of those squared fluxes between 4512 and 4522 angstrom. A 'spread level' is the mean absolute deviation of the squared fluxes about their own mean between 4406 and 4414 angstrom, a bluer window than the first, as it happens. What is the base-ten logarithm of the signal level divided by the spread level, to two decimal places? 1.01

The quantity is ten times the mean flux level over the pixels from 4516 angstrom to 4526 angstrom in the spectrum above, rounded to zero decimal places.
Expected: 175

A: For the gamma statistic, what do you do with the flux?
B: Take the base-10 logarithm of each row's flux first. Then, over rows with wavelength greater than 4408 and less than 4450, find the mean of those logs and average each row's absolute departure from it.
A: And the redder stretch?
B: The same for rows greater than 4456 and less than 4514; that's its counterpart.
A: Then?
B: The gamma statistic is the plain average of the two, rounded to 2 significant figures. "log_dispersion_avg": 0.022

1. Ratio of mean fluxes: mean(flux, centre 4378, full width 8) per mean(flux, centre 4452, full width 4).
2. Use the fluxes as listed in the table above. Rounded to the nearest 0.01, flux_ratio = 1.00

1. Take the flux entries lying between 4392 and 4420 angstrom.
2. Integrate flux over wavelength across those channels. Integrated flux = 519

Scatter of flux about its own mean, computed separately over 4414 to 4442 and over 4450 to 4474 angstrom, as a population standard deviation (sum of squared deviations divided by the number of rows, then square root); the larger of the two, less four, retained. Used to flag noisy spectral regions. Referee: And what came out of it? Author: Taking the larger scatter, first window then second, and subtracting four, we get -2.65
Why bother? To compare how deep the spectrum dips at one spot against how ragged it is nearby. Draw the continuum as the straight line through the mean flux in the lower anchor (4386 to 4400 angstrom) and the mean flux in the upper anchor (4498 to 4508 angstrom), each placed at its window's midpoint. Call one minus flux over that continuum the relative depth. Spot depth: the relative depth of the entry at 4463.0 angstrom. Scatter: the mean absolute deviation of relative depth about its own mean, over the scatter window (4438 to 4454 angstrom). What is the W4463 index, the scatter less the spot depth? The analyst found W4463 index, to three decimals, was 0.007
